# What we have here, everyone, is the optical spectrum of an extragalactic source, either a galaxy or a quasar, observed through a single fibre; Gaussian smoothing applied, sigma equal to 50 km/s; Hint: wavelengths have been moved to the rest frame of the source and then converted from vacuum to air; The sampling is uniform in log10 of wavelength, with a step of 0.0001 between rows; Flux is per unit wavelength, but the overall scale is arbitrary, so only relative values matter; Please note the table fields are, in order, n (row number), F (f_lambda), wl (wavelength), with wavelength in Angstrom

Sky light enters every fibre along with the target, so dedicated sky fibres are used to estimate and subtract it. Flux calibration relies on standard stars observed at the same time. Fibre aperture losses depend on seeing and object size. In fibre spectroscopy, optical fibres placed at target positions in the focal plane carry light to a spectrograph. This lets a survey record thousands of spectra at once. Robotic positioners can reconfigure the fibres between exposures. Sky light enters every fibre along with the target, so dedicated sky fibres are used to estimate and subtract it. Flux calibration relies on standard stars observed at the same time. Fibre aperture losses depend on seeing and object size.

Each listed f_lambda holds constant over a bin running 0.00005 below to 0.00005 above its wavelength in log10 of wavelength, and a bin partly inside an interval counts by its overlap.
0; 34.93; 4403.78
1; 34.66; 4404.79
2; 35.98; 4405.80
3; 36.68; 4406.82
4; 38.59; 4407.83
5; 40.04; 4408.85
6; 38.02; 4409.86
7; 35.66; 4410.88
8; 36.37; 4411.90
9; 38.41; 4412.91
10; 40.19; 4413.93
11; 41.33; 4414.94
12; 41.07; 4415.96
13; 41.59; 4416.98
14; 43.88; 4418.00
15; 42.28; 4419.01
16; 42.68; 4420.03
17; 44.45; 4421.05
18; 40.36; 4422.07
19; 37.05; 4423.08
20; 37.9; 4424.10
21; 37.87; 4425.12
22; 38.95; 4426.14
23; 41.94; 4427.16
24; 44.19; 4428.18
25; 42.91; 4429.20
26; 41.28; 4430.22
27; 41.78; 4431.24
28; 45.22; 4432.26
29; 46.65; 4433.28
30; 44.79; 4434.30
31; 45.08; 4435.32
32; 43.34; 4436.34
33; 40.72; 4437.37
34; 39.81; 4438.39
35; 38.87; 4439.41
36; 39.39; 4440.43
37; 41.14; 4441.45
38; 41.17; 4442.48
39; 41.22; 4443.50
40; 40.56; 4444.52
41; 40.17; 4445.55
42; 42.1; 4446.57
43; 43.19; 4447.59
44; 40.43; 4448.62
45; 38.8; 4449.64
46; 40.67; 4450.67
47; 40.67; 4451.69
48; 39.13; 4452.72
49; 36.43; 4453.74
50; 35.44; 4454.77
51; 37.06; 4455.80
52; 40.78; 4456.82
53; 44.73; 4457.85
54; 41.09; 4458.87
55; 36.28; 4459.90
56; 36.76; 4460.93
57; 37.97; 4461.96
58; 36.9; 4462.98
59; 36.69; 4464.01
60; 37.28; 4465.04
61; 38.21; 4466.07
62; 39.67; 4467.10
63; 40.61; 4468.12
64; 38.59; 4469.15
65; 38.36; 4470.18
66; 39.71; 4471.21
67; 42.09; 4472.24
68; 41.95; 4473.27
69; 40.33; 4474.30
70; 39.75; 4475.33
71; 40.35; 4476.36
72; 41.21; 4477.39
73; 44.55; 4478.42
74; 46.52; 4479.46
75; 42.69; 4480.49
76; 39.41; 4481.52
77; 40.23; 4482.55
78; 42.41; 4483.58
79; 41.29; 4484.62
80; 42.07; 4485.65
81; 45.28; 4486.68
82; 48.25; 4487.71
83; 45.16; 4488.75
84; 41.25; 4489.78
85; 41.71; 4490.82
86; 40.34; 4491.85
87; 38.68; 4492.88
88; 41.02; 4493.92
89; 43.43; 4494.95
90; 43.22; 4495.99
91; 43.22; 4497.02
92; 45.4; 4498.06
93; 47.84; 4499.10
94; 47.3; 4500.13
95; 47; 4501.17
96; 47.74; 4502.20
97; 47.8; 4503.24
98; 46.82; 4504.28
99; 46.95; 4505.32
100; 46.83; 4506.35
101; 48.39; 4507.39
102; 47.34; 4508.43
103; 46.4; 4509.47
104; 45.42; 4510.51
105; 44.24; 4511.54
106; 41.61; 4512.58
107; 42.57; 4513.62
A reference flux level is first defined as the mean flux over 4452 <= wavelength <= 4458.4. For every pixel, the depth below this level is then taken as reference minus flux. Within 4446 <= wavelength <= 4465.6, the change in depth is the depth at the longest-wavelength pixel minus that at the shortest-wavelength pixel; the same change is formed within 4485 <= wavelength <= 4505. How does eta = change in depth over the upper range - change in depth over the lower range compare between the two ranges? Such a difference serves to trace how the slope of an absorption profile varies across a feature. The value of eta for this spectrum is -10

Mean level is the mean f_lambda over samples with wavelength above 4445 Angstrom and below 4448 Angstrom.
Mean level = 42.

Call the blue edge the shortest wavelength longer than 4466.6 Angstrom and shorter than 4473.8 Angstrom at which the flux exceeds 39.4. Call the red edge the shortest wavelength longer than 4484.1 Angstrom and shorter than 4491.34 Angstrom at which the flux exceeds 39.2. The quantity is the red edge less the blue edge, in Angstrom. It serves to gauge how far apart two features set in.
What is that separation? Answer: 17.5 Angstrom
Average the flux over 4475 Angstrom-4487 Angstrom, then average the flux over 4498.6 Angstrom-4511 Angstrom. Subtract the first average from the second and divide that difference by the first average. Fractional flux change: 0.119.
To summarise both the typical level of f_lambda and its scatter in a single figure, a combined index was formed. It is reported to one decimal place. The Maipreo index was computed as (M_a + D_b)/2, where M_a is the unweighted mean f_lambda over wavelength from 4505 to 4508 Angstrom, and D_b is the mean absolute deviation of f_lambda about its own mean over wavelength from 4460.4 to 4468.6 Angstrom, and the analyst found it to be 24.3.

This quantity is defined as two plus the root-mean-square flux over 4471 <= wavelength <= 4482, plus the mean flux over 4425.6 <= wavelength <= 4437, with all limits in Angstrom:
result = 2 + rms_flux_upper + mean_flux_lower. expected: 87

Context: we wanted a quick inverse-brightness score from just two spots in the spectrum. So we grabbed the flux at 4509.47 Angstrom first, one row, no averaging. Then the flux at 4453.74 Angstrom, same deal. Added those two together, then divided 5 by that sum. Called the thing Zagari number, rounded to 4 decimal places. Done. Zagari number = 0.0604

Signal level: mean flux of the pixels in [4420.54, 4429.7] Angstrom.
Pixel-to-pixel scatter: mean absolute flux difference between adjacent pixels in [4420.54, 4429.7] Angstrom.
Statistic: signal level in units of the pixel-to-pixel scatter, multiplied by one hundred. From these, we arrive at 2047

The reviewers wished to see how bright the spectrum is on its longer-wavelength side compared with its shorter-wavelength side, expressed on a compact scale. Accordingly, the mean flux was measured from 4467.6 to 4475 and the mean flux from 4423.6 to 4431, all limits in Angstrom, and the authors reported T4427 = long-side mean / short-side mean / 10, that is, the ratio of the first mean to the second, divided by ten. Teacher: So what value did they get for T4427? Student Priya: 0.099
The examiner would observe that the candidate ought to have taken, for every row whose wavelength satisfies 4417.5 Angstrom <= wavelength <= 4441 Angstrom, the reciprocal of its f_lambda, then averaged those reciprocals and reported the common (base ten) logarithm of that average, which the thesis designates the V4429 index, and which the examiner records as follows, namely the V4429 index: -1.62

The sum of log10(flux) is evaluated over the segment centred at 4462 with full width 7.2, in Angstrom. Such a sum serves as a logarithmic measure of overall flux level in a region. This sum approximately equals 11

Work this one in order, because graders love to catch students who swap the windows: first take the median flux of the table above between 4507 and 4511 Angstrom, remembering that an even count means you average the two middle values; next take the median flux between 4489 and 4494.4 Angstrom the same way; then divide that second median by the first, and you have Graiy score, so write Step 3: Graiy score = 0.88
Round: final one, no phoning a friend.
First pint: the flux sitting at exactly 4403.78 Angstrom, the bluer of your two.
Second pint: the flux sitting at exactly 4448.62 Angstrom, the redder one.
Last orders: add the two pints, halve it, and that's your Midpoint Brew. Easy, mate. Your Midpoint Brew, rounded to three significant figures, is 37.7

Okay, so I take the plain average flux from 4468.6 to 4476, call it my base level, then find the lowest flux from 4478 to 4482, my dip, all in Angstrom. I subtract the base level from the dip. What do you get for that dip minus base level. -0.7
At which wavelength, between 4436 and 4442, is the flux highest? 4436.34 Angstrom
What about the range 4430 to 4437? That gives 4433.28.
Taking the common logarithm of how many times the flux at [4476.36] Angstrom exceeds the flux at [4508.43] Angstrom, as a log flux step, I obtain -0.07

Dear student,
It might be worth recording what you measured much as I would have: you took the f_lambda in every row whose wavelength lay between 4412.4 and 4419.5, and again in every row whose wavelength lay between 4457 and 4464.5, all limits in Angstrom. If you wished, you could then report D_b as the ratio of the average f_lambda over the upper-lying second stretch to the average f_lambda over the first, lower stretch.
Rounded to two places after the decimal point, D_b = 0.94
